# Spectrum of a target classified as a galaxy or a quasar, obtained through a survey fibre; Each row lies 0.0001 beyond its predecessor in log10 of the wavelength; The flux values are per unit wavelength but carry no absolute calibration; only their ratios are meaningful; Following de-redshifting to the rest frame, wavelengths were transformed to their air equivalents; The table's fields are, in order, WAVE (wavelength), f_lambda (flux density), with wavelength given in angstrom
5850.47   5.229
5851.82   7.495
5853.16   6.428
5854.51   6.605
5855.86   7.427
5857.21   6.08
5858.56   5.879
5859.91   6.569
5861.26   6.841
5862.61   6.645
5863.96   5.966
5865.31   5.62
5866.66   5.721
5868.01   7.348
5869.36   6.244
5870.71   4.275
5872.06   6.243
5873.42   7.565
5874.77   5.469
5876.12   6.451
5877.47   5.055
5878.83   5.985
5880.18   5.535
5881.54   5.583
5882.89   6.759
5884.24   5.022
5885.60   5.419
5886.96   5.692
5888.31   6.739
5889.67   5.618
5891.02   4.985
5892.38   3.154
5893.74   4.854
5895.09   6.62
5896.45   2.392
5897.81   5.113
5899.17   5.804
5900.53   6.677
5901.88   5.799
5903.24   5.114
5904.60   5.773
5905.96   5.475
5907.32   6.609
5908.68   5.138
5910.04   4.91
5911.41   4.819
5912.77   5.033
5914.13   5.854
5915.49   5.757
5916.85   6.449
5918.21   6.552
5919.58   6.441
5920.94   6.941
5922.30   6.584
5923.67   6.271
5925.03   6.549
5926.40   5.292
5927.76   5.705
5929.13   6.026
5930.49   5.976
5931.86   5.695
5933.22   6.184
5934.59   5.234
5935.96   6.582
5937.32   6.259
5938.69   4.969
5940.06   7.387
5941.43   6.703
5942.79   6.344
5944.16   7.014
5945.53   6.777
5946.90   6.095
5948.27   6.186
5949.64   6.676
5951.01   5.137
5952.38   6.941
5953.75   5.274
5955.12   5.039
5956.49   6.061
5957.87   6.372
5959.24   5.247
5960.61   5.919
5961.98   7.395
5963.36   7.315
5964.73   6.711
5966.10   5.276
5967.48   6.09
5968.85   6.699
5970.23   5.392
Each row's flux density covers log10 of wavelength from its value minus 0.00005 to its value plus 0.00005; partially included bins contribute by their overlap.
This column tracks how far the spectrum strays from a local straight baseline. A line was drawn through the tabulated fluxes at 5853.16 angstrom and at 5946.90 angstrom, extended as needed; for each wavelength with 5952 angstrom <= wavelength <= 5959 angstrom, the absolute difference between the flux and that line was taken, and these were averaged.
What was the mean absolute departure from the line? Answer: 0.60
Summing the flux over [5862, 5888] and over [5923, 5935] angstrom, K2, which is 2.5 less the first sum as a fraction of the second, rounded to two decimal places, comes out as 0.37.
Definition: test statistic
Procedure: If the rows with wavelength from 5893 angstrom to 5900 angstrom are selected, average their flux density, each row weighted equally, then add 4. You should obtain 9.0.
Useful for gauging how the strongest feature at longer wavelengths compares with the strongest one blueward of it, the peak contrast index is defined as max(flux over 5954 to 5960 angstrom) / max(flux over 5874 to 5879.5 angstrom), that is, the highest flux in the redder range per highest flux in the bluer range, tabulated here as 0.99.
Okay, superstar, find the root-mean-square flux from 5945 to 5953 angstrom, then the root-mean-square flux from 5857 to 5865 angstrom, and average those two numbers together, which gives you 6.34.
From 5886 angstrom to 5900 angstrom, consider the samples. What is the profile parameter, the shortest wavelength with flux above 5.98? 5888.31 angstrom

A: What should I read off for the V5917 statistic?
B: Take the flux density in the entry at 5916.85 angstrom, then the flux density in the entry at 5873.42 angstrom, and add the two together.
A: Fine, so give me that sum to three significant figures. 14.0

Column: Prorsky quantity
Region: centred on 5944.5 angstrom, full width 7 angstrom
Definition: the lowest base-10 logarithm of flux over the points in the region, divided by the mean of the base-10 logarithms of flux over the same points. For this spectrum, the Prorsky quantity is 0.96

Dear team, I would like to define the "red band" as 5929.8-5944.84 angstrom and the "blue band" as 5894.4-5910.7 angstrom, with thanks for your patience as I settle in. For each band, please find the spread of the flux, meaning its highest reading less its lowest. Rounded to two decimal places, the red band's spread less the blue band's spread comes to -1.87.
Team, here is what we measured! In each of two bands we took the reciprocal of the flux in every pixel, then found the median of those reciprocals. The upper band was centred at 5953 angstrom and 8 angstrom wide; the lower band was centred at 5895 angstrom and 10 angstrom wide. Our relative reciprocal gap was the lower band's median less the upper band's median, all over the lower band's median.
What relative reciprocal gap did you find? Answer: 0.12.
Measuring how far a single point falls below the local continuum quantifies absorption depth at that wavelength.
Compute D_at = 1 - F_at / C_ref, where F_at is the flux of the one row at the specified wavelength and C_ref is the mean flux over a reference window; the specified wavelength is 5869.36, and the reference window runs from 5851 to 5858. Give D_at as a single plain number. 0.08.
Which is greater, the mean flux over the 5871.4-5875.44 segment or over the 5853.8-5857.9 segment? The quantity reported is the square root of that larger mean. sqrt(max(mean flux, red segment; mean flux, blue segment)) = 2.59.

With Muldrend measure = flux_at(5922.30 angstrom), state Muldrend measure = 6.584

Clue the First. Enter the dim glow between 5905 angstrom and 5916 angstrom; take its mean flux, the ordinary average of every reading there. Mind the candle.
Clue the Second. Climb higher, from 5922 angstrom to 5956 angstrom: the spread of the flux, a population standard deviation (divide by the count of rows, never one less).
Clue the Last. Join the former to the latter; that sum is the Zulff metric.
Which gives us 6.11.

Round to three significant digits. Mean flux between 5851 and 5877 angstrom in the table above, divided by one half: 12.7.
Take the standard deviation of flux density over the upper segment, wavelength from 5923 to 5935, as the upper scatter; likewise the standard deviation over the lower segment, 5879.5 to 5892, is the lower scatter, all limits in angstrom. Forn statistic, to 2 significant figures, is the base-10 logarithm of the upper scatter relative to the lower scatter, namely -0.16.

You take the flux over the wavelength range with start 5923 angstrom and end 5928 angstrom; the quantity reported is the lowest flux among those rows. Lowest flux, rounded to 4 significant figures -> 5.292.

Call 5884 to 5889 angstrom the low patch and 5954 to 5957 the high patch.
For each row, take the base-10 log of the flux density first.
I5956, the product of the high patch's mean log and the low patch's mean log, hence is 0.56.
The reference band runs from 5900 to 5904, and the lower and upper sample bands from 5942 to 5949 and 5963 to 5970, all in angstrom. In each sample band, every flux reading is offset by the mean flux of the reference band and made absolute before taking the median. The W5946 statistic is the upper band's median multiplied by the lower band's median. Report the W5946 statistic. 0.4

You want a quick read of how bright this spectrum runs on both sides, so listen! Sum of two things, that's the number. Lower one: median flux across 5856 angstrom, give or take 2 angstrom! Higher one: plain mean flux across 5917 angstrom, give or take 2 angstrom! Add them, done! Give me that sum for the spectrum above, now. 12.9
